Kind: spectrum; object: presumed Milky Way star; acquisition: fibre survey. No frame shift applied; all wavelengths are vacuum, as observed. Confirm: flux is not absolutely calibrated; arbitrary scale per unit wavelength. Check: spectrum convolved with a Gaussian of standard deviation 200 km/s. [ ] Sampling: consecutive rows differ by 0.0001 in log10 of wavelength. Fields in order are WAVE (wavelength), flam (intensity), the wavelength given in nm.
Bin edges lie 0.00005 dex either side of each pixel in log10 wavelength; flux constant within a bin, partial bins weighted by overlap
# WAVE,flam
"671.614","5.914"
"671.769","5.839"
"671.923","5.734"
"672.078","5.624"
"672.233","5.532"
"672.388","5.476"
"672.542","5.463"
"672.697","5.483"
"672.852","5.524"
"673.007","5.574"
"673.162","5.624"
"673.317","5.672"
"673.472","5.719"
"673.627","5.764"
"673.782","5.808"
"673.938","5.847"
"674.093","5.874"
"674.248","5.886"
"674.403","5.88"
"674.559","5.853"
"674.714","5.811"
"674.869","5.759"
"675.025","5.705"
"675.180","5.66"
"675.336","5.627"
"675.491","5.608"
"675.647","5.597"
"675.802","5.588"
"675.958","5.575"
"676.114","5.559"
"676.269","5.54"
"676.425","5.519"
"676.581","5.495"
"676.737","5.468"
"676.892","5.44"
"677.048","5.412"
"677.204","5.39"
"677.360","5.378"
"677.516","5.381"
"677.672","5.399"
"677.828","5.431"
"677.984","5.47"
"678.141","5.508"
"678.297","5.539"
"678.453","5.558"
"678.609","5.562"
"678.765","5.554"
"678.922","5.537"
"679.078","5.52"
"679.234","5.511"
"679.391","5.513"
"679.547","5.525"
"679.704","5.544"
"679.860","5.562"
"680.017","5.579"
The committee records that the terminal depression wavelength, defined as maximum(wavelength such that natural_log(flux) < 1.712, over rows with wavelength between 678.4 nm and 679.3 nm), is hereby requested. 679.234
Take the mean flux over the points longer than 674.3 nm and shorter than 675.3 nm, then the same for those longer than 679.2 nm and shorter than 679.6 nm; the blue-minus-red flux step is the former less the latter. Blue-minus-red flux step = 0.26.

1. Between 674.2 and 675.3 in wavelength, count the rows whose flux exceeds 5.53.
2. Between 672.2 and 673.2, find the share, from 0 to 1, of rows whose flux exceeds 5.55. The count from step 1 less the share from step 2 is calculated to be 6.7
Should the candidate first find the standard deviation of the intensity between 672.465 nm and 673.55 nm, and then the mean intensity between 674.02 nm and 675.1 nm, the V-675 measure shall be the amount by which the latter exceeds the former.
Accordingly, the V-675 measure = 5.73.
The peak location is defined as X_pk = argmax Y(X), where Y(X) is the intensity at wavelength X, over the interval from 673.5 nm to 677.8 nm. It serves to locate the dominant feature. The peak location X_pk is 674.248 nm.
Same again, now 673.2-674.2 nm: 674.093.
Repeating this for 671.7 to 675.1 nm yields 674.248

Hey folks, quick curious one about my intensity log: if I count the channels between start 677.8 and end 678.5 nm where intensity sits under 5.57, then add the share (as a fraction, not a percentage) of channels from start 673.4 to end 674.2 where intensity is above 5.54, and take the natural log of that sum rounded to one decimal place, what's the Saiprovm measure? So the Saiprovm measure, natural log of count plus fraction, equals 1.8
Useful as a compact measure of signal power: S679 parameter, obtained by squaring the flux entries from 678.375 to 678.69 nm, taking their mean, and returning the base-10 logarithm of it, 1.49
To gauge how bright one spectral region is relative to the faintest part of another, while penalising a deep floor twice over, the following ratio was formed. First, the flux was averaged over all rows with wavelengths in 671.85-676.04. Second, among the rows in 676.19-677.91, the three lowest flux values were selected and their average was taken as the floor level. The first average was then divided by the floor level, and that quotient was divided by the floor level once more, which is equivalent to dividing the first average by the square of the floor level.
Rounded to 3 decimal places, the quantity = 0.196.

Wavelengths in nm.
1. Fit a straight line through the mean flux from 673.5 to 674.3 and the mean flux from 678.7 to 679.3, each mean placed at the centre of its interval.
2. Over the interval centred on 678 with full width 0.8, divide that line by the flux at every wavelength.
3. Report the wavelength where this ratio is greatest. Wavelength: 677.672 nm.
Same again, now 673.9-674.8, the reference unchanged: 673.938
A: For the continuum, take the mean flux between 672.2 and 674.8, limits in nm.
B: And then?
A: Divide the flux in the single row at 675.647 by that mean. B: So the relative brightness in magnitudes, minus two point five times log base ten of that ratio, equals 0.02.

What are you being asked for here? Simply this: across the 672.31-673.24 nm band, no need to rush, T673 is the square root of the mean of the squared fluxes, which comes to 5.524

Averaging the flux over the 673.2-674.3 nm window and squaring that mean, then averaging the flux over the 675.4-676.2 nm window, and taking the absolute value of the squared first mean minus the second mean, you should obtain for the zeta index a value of 28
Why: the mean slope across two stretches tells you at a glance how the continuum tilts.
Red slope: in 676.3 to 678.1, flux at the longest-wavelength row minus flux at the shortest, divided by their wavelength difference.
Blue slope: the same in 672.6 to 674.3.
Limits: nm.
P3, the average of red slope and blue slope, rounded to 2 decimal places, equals 0.11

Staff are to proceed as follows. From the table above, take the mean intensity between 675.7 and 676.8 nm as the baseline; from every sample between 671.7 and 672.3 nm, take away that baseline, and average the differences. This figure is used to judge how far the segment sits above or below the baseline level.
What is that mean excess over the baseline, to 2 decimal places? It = 0.15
